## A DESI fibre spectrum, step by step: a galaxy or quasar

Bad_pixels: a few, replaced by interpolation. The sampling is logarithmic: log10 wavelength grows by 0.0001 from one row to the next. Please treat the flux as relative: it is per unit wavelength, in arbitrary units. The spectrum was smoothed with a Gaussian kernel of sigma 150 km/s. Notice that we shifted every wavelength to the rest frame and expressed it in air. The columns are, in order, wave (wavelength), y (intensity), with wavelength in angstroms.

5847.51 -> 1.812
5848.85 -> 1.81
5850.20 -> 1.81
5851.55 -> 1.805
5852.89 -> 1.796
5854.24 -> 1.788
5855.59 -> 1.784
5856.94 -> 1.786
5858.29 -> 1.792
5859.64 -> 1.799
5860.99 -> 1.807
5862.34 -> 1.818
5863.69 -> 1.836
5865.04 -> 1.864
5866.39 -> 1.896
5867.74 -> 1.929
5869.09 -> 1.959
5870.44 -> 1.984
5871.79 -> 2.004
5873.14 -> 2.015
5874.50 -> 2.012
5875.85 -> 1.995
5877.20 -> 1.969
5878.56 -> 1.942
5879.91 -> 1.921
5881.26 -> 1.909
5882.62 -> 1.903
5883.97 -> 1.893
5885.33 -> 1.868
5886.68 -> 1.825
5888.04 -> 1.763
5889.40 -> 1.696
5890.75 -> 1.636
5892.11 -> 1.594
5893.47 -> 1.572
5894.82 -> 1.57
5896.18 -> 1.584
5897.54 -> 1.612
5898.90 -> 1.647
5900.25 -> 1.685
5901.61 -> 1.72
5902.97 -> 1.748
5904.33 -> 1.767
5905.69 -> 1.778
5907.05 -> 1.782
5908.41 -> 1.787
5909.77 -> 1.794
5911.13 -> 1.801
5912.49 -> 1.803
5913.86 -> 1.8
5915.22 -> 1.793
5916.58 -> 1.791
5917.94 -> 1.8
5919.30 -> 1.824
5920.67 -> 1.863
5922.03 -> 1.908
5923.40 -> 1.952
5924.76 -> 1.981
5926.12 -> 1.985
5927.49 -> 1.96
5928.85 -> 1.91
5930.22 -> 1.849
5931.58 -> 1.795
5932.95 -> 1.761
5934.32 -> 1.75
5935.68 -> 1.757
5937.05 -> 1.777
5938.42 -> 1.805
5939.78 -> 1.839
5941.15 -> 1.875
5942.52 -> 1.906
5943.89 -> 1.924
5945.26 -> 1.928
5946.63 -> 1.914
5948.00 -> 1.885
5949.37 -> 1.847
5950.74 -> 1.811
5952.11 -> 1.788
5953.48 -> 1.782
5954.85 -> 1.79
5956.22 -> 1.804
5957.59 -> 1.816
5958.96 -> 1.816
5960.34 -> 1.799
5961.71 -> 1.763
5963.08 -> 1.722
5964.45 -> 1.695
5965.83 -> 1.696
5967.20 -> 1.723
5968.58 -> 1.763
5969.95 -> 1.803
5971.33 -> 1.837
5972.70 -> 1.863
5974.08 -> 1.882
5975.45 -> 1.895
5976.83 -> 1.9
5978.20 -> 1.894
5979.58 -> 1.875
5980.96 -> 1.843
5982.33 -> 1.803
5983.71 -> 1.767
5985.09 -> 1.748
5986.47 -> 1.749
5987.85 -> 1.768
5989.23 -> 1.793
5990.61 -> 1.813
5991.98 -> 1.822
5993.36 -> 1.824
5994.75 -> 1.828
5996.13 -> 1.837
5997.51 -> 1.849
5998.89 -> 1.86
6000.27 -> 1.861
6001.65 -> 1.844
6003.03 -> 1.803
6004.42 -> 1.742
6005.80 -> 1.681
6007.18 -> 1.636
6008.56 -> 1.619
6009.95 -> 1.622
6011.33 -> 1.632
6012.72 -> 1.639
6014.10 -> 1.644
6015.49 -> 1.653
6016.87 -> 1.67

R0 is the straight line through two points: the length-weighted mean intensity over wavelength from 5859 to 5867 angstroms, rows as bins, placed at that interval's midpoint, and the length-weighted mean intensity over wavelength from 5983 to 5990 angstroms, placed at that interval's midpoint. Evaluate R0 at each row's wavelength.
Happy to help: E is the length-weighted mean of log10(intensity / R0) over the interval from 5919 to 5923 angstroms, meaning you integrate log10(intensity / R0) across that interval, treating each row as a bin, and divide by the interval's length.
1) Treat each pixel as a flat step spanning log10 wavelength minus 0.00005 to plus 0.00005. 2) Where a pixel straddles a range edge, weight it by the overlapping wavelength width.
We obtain 0.017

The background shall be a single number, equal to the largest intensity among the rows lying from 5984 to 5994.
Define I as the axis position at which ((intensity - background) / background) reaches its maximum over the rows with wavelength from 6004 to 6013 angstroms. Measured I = 6004.42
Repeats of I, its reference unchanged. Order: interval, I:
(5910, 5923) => 5922.03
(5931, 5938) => 5931.58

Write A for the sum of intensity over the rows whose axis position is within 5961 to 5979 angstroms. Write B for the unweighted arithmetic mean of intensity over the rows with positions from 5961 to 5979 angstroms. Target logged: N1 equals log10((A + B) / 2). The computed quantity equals 1.10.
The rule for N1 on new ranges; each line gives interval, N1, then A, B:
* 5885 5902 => 1.07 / 21.8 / 1.67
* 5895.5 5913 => 1.08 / 22.5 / 1.73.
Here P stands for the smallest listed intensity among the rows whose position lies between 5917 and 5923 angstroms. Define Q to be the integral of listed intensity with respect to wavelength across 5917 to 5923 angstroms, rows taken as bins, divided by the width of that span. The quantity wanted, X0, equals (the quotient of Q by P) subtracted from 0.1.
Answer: -0.928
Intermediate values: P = 1.8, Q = 1.85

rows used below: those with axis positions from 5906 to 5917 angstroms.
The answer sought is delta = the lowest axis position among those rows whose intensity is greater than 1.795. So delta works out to 5911.13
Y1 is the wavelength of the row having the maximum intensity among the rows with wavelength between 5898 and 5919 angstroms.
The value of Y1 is 5912.49 angstroms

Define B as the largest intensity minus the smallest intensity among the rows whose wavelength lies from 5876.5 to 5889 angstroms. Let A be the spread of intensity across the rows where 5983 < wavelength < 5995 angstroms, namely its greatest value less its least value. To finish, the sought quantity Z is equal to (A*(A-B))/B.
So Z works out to -0.05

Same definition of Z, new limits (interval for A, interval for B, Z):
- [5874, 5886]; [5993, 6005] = 0.03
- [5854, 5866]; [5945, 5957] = -0.04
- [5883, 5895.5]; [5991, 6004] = 1.48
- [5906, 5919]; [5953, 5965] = -0.02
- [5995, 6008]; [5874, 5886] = 0.13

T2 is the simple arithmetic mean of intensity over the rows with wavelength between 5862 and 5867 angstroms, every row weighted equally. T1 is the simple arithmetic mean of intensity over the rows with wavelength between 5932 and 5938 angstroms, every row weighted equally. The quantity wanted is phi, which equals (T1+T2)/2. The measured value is 1.81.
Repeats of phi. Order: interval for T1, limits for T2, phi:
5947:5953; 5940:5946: 1.87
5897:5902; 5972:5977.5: 1.78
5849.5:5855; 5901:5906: 1.78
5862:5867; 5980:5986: 1.82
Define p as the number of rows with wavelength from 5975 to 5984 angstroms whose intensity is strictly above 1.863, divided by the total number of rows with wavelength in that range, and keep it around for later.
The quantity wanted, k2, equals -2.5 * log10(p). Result 0.6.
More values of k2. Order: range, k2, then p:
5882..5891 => 0.9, 0.43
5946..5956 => 1.4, 0.29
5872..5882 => 0.0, 1.00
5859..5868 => 0.9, 0.43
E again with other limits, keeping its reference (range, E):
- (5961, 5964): -0.010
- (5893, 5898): -0.060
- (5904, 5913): -0.005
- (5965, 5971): -0.006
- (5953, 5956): 0.002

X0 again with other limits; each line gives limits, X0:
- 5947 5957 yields -0.921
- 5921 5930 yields -0.917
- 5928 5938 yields -0.930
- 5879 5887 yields -0.937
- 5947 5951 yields -0.925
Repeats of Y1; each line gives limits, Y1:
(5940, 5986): 5945.26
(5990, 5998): 5997.51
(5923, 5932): 5926.12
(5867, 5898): 5873.14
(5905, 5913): 5912.49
